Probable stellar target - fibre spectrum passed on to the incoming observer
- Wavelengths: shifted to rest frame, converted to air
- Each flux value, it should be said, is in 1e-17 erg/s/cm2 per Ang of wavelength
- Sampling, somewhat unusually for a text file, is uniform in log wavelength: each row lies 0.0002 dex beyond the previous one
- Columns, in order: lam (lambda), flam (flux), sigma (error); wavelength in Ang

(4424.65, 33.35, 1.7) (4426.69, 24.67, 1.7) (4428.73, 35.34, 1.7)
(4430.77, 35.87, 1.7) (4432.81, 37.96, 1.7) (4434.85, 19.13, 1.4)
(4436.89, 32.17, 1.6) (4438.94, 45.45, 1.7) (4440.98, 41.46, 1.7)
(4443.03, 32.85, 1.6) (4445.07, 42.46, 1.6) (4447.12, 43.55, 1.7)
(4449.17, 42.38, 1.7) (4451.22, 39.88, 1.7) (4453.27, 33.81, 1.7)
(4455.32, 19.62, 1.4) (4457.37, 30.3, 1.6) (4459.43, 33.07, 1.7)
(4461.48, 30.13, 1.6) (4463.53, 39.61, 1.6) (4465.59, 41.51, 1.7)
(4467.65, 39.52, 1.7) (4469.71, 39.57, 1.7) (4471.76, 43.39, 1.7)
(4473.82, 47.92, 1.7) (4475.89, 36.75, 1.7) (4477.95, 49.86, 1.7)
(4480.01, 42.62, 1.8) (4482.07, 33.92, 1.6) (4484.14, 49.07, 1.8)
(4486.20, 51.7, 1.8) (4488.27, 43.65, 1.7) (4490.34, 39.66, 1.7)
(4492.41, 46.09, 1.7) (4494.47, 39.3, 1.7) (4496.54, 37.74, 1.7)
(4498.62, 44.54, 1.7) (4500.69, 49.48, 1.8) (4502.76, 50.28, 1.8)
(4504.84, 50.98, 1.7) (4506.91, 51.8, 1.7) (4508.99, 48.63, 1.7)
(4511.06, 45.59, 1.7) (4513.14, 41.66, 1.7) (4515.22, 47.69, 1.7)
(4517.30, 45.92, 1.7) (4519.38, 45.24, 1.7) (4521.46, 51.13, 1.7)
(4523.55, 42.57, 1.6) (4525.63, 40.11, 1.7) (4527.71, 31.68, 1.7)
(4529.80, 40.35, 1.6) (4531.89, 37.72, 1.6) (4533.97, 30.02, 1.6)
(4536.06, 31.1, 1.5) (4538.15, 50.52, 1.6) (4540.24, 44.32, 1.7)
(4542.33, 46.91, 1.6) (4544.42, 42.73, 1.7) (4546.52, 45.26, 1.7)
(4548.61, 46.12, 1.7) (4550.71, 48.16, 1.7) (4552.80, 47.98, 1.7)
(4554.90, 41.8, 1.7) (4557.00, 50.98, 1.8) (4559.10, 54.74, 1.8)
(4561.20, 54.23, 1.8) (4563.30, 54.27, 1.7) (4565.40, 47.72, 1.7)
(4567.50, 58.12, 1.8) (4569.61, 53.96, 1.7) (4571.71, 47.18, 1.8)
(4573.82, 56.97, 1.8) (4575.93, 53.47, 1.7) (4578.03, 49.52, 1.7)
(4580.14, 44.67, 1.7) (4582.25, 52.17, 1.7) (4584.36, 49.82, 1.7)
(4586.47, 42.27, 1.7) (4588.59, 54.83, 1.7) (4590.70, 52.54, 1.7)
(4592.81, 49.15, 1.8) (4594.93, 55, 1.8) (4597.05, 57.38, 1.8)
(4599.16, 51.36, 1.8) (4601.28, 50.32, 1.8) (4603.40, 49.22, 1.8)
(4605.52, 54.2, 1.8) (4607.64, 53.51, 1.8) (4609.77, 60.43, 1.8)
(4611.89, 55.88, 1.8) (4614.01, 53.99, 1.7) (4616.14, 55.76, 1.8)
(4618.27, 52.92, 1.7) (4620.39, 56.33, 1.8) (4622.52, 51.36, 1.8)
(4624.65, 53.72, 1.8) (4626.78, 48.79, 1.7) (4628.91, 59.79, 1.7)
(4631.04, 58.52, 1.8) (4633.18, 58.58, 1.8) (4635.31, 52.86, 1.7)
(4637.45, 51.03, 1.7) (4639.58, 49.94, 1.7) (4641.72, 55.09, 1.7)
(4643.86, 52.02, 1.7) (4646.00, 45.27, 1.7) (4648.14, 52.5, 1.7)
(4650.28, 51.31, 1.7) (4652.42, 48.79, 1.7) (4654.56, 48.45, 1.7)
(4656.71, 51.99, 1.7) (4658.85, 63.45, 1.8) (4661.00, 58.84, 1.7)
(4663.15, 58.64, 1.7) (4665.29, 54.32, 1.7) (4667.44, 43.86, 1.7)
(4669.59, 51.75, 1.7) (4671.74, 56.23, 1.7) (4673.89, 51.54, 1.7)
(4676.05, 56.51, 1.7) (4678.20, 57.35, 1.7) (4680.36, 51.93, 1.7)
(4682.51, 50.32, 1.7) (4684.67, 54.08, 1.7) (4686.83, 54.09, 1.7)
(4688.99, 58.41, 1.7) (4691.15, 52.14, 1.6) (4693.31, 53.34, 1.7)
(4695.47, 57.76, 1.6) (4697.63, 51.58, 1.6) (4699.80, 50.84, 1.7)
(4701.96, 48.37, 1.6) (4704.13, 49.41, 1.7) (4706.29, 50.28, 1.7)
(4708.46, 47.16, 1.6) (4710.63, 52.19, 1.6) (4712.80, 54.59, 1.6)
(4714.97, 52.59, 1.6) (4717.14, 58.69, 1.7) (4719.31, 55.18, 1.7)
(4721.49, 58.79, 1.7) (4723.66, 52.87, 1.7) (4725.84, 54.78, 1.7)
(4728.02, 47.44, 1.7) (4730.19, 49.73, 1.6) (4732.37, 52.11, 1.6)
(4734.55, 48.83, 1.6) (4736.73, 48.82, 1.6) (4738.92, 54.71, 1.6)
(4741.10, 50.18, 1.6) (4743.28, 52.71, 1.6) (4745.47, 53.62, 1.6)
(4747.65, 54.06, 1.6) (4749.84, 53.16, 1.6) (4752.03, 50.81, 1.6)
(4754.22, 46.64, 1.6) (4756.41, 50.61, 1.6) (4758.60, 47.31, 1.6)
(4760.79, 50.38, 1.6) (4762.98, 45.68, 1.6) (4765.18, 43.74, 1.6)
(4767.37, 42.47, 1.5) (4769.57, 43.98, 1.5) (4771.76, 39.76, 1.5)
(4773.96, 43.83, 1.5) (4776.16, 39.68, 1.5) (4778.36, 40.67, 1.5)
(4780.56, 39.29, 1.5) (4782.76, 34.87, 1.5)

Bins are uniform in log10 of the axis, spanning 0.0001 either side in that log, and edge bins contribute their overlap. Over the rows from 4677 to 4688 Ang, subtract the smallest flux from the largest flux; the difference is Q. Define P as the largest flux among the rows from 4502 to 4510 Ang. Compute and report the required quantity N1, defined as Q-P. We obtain -45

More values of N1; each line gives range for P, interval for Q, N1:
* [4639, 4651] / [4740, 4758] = -48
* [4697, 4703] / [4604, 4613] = -45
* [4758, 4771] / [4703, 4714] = -43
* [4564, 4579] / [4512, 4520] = -52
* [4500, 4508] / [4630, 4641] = -43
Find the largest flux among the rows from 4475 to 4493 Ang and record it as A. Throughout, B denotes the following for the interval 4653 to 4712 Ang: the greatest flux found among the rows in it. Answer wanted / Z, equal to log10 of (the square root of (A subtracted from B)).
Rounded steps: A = 51.7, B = 63.45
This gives 0.54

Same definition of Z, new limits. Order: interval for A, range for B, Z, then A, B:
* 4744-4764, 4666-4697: 0.32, 54.06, 58.41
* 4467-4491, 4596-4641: 0.47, 51.7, 60.43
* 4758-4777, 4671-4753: 0.46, 50.38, 58.79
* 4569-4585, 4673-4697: 0.08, 56.97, 58.41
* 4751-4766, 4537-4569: 0.43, 50.81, 58.12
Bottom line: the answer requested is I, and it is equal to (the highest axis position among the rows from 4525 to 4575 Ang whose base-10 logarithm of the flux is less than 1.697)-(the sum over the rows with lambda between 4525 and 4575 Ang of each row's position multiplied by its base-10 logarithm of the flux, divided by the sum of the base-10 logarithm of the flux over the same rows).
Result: 21.5 Ang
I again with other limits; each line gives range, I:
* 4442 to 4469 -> 12.4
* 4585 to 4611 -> 5.2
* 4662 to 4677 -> -2.2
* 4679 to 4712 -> 13.0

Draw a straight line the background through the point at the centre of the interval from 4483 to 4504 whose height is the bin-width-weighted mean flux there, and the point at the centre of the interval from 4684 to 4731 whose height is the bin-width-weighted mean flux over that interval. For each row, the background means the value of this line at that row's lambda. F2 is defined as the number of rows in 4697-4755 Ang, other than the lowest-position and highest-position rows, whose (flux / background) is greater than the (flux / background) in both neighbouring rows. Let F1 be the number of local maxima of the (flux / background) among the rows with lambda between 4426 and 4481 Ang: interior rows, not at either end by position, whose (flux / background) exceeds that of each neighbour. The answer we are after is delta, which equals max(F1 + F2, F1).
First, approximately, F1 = 7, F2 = 8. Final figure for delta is 15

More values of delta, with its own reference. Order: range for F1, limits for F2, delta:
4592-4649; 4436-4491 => 15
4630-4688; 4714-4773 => 15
